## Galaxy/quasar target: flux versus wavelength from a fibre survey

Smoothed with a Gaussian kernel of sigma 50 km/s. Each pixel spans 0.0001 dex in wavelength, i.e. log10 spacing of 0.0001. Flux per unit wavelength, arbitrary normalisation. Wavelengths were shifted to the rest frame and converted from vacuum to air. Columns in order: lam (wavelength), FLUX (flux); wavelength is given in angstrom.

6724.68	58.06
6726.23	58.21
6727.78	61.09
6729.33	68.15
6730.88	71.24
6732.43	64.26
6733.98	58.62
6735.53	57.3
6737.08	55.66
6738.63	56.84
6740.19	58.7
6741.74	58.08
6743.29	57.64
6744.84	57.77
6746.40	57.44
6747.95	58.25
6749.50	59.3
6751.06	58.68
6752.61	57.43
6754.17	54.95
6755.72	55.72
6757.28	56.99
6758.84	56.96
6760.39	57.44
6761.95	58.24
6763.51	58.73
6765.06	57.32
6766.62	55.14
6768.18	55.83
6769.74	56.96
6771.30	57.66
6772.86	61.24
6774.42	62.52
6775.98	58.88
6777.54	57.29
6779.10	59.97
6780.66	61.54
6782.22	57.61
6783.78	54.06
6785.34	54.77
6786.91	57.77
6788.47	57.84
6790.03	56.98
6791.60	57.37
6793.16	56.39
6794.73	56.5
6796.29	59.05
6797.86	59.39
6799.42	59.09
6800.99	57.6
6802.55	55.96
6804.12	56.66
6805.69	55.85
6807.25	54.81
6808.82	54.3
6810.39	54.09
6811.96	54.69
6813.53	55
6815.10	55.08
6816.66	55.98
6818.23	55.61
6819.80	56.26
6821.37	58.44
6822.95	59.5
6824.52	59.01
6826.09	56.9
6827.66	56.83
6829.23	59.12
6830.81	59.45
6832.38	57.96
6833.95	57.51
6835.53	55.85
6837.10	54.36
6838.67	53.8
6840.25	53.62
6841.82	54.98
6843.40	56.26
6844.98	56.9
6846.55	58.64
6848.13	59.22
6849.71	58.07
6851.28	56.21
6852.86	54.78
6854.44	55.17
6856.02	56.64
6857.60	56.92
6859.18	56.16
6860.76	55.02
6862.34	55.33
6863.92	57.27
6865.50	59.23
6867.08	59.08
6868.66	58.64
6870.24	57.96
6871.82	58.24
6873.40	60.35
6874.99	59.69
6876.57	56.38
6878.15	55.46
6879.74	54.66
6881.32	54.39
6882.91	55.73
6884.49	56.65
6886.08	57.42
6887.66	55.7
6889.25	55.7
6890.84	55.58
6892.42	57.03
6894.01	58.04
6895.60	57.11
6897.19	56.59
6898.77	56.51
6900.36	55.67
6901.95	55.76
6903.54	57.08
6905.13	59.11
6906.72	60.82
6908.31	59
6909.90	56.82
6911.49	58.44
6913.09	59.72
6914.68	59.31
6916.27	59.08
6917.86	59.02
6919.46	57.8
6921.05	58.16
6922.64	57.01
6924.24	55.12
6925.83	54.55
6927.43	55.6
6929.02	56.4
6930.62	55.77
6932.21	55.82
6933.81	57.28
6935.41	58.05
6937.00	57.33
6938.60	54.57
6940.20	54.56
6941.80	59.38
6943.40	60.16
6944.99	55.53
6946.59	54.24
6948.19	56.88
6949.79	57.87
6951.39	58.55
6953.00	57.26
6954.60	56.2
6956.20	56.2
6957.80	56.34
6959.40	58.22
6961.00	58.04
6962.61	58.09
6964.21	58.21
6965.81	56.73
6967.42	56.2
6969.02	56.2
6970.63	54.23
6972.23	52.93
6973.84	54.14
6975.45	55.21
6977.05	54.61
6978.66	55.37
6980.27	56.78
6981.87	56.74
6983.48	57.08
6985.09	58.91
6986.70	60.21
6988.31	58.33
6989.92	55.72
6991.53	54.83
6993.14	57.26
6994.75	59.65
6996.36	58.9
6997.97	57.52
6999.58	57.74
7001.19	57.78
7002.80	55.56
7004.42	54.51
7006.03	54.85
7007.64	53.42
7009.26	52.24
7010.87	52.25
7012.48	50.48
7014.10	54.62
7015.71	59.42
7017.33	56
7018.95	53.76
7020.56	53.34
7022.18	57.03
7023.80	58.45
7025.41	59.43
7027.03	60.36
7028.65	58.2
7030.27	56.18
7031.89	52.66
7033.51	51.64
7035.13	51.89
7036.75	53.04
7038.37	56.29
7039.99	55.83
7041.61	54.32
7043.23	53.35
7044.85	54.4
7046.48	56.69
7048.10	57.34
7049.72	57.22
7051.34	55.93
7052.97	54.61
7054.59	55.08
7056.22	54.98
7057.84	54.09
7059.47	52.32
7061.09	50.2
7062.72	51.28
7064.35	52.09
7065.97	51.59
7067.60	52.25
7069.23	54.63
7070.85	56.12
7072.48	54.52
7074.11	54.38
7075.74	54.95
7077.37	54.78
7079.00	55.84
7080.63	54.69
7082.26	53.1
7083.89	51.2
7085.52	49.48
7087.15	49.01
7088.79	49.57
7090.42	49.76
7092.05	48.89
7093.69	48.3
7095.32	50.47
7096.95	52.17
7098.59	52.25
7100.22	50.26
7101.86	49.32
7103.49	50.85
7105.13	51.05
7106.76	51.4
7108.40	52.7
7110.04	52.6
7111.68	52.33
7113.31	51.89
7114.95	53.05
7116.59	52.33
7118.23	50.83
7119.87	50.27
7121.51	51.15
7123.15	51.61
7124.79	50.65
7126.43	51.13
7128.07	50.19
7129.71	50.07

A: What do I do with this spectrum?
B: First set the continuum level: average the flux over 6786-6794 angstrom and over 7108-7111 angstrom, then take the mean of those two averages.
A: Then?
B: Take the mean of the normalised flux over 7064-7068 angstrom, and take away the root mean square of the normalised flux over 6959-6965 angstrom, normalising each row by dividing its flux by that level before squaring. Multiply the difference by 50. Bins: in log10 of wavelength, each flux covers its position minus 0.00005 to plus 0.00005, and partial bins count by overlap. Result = -5.6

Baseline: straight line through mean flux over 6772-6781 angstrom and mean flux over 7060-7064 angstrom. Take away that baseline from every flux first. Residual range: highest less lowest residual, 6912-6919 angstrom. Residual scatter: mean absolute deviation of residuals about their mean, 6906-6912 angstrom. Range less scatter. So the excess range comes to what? -0.5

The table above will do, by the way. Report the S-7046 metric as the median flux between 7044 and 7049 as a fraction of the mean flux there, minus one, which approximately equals 0.010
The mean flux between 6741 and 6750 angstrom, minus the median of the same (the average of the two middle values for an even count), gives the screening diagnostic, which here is 0.16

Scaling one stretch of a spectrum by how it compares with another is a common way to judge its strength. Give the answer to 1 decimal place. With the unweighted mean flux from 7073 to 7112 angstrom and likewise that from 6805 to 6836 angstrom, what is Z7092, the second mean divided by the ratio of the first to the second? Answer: 62.1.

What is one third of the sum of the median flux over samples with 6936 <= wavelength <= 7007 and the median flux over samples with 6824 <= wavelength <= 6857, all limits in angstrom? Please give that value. 37.9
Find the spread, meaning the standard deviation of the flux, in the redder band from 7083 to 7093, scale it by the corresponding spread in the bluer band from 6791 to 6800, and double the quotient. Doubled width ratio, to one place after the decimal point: 1.2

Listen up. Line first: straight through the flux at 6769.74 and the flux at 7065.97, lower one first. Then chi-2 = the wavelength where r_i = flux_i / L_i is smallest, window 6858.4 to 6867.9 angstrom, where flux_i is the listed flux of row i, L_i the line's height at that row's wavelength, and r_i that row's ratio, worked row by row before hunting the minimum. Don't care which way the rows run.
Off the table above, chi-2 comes 6860.76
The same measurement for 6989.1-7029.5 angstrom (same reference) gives 7012.48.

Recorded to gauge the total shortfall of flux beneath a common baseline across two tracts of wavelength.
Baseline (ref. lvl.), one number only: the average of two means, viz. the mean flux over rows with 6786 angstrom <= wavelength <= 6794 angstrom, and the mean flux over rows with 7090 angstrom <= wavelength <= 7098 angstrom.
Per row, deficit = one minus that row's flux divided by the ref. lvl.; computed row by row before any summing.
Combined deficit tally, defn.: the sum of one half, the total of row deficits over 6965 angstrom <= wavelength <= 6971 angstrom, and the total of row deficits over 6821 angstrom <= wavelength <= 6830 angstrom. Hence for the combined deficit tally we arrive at -0.2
